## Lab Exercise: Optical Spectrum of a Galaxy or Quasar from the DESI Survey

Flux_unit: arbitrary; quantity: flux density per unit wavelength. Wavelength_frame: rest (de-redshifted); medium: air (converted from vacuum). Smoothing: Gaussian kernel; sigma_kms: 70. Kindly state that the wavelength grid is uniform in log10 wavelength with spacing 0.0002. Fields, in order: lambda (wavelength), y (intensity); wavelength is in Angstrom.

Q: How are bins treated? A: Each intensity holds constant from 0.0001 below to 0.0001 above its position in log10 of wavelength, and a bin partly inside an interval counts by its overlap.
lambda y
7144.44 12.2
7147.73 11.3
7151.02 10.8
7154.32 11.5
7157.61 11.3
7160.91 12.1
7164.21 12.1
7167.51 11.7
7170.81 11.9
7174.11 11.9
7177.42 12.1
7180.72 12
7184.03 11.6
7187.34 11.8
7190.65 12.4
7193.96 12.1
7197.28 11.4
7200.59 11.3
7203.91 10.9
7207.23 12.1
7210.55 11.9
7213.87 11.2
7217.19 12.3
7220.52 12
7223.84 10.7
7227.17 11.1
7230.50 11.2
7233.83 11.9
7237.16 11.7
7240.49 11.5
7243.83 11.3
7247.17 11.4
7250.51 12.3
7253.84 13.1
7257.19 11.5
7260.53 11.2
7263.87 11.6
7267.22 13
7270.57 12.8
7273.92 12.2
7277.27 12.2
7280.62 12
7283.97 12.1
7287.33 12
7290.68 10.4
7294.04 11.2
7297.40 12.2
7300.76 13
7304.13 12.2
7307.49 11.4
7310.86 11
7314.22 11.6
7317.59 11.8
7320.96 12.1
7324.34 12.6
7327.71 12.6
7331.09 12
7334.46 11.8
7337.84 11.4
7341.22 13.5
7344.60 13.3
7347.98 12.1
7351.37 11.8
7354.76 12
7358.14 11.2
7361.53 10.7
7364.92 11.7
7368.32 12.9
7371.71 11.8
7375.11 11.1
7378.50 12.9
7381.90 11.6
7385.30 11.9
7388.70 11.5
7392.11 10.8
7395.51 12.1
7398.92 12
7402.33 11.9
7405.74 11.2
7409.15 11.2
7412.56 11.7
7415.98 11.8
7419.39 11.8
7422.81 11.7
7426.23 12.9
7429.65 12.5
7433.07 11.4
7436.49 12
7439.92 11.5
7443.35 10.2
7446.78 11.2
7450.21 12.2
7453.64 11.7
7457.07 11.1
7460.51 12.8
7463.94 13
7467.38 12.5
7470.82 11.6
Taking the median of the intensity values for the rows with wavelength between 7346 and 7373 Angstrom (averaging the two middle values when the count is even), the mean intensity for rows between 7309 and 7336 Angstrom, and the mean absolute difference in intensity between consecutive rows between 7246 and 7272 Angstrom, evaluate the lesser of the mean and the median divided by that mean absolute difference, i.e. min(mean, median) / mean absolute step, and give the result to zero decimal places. 15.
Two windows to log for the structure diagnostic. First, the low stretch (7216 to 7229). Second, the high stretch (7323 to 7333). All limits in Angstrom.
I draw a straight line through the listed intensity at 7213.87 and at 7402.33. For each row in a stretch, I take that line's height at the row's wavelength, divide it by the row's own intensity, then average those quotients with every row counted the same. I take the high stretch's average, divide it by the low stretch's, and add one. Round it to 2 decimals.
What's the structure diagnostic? 1.96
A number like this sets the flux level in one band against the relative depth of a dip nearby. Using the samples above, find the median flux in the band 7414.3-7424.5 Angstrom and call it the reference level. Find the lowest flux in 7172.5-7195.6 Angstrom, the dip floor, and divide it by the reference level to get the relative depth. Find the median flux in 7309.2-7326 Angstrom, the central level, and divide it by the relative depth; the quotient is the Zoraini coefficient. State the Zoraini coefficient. 12.0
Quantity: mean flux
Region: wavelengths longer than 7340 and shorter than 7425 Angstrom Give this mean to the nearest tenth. 11.8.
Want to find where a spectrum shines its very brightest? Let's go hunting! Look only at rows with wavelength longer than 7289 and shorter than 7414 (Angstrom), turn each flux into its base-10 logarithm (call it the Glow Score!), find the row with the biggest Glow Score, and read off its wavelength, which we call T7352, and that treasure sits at 7341.22 Angstrom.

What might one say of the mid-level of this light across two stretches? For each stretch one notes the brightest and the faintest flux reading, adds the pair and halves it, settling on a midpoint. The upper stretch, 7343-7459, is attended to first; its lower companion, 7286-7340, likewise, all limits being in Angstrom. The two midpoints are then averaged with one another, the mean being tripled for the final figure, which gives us 35.2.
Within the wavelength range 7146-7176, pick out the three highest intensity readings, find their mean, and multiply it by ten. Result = 120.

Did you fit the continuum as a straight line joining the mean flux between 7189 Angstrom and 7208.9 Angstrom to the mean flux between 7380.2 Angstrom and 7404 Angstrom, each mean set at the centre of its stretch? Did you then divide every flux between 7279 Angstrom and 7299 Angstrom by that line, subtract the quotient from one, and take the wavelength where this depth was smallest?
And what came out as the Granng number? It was 7297.40 Angstrom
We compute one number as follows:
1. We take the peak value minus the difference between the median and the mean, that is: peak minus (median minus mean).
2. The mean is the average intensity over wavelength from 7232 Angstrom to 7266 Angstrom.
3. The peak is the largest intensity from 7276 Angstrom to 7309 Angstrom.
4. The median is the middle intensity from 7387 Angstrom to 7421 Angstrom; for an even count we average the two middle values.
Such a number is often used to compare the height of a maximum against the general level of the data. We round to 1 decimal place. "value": 13.0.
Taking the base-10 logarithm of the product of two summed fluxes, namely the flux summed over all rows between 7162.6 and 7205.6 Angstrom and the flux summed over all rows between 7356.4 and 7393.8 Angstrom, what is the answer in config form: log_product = 4.29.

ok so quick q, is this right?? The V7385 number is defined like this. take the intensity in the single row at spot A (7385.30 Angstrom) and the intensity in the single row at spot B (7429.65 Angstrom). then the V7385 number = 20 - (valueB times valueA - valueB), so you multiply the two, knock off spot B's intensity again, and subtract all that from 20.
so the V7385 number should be -116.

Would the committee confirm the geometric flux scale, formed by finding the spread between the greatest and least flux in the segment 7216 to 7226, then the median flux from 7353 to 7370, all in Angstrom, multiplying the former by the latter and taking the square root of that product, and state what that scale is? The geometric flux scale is 4.3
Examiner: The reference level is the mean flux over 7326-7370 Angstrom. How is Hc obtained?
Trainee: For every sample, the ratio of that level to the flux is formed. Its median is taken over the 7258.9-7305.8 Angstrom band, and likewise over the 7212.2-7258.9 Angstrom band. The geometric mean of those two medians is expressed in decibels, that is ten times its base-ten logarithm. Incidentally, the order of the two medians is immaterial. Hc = 0.093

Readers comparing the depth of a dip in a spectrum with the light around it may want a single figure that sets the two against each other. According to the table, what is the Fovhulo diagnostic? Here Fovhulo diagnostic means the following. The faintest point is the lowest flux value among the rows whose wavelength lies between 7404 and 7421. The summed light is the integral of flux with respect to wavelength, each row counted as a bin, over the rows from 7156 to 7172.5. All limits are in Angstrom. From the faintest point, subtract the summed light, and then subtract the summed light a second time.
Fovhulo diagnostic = -379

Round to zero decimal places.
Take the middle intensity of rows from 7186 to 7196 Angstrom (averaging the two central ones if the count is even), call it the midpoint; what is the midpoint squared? 146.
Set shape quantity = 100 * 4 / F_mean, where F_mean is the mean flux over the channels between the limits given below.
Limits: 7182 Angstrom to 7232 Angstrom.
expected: 34.5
